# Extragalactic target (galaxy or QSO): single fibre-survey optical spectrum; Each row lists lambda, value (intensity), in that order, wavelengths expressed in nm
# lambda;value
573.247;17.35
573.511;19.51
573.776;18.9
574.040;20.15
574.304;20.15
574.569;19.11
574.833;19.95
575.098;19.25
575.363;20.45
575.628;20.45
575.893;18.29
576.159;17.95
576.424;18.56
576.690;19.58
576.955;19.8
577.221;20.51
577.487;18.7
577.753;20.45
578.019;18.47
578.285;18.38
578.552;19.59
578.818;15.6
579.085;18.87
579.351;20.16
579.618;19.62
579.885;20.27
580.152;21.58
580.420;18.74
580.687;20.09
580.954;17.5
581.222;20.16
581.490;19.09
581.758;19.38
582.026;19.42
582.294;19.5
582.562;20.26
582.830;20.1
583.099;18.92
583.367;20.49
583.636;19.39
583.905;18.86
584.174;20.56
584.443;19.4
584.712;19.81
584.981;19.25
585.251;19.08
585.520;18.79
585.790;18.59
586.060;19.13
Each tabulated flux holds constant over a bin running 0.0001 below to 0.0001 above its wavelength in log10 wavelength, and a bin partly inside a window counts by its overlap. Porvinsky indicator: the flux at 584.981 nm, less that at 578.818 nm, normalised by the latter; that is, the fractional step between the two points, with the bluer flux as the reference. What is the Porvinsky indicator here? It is 0.23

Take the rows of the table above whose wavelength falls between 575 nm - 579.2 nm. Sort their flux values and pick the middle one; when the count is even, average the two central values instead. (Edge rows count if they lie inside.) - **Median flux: 19.1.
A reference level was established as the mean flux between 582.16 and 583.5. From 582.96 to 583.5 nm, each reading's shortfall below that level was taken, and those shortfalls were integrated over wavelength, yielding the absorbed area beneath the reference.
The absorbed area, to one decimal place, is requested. 0.1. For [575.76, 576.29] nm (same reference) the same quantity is 0.9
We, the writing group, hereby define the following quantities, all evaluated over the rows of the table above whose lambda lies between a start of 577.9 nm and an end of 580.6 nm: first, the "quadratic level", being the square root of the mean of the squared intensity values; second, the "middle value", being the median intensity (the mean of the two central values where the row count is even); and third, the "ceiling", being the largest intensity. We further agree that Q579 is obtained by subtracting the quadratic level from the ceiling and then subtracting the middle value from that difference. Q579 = -16.8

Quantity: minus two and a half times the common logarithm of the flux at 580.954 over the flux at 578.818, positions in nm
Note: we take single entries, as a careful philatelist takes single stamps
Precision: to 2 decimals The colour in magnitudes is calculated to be -0.12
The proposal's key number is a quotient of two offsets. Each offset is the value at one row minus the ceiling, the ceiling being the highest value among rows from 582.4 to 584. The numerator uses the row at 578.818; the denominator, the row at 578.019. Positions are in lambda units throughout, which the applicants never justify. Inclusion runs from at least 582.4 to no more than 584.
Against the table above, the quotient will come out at 2.4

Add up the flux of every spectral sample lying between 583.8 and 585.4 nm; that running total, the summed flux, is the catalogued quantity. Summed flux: 117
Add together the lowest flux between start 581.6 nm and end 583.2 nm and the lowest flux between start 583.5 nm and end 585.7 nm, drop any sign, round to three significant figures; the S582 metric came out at 37.7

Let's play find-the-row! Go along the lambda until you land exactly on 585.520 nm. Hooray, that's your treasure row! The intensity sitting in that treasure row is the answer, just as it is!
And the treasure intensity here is 18.79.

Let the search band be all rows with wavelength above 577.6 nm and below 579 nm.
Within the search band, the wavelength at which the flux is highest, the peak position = 577.753 nm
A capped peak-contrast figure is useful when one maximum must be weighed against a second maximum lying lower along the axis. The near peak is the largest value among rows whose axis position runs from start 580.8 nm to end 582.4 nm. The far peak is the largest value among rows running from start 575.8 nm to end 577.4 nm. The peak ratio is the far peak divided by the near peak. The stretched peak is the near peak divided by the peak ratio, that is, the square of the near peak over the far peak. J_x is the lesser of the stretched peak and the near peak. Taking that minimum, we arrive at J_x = 19.8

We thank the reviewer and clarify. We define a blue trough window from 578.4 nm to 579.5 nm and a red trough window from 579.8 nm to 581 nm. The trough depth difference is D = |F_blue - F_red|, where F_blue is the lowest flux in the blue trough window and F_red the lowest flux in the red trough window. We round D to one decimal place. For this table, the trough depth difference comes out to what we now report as 1.9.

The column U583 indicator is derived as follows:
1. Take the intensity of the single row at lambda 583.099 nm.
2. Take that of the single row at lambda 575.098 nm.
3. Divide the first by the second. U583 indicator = 0.98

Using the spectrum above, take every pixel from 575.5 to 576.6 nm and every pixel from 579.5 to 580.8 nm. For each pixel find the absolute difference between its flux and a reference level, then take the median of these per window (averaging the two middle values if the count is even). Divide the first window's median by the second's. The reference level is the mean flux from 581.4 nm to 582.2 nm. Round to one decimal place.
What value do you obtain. 1.4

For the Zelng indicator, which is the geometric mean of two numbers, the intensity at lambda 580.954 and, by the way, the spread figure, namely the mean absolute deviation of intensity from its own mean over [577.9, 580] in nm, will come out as 4.27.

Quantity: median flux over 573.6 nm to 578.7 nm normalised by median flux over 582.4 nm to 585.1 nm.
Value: 0.999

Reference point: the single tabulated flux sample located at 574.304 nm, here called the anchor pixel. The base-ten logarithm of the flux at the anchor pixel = 1.30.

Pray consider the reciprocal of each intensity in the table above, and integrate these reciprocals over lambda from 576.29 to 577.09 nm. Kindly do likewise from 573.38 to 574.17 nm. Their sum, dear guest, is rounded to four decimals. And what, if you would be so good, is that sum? 0.0819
